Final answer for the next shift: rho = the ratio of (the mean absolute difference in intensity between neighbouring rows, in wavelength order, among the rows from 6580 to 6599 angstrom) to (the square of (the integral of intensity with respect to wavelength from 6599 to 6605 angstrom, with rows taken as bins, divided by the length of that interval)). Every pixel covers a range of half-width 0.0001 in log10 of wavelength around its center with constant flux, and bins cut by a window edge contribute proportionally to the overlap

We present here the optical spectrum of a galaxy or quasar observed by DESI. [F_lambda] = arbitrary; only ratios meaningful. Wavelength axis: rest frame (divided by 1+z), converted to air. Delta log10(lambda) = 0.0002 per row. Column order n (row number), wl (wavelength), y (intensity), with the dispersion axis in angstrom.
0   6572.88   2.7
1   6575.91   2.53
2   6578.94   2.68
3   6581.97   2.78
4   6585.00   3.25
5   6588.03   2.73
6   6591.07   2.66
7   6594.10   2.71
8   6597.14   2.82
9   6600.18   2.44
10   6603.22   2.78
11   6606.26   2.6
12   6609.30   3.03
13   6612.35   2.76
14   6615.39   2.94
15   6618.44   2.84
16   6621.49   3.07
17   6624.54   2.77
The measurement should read 0.036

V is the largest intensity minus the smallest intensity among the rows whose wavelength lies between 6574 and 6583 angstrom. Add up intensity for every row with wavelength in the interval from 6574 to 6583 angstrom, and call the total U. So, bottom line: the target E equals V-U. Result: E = -8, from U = 8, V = 0.25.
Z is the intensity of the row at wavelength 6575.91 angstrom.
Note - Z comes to 2.53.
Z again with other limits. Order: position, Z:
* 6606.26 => 2.6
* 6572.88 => 2.7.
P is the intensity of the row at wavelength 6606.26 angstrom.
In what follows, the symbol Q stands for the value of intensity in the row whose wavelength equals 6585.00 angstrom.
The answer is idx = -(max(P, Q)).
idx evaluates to -3.25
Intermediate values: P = 2.6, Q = 3.25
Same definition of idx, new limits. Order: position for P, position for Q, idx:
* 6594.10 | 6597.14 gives -2.82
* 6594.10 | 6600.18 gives -2.71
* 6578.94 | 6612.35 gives -2.76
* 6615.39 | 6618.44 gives -2.94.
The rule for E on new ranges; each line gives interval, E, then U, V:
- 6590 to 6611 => -18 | 19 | 0.59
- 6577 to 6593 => -14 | 14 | 0.59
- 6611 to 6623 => -11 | 12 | 0.31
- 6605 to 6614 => -8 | 8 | 0.43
